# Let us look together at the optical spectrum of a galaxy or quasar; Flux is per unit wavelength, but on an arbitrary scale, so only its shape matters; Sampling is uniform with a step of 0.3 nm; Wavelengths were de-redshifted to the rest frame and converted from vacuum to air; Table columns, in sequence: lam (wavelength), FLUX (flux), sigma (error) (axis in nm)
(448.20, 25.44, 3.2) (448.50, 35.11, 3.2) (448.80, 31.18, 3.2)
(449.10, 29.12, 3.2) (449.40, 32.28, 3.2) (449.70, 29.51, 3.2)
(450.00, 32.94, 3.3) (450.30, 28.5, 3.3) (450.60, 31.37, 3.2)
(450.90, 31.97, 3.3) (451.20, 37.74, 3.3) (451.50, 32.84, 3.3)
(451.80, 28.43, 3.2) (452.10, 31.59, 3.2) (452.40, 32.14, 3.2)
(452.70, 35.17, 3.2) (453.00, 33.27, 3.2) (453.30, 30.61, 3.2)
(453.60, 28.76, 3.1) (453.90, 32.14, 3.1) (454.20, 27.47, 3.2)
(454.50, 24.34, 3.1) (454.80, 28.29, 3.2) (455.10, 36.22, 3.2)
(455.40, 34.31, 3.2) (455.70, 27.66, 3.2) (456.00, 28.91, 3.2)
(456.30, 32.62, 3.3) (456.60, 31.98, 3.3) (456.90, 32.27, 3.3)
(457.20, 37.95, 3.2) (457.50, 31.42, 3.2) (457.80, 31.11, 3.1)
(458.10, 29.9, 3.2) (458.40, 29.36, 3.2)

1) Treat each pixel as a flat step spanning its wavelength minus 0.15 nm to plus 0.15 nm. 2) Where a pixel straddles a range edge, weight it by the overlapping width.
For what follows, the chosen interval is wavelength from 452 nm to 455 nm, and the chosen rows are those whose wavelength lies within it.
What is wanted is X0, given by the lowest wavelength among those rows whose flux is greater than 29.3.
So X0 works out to 452.10 nm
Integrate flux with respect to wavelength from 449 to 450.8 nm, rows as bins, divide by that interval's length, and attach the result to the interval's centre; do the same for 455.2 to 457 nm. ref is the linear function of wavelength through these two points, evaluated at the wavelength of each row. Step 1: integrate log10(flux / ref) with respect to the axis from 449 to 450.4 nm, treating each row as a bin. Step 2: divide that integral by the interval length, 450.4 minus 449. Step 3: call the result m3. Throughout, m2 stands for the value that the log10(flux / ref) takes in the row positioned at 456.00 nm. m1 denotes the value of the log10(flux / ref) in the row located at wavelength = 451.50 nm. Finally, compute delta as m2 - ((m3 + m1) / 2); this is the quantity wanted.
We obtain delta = -0.048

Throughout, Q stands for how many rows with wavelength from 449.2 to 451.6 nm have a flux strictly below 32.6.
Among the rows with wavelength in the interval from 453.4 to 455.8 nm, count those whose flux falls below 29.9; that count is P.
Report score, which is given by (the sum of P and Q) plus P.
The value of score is 15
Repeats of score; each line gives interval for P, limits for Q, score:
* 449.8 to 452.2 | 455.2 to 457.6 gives 9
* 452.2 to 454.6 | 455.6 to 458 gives 12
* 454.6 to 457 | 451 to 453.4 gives 10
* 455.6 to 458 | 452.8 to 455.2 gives 10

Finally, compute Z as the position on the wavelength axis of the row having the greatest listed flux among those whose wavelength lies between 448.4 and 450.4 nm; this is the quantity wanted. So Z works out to 448.50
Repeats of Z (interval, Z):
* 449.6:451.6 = 451.20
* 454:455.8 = 455.10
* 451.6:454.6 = 452.70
